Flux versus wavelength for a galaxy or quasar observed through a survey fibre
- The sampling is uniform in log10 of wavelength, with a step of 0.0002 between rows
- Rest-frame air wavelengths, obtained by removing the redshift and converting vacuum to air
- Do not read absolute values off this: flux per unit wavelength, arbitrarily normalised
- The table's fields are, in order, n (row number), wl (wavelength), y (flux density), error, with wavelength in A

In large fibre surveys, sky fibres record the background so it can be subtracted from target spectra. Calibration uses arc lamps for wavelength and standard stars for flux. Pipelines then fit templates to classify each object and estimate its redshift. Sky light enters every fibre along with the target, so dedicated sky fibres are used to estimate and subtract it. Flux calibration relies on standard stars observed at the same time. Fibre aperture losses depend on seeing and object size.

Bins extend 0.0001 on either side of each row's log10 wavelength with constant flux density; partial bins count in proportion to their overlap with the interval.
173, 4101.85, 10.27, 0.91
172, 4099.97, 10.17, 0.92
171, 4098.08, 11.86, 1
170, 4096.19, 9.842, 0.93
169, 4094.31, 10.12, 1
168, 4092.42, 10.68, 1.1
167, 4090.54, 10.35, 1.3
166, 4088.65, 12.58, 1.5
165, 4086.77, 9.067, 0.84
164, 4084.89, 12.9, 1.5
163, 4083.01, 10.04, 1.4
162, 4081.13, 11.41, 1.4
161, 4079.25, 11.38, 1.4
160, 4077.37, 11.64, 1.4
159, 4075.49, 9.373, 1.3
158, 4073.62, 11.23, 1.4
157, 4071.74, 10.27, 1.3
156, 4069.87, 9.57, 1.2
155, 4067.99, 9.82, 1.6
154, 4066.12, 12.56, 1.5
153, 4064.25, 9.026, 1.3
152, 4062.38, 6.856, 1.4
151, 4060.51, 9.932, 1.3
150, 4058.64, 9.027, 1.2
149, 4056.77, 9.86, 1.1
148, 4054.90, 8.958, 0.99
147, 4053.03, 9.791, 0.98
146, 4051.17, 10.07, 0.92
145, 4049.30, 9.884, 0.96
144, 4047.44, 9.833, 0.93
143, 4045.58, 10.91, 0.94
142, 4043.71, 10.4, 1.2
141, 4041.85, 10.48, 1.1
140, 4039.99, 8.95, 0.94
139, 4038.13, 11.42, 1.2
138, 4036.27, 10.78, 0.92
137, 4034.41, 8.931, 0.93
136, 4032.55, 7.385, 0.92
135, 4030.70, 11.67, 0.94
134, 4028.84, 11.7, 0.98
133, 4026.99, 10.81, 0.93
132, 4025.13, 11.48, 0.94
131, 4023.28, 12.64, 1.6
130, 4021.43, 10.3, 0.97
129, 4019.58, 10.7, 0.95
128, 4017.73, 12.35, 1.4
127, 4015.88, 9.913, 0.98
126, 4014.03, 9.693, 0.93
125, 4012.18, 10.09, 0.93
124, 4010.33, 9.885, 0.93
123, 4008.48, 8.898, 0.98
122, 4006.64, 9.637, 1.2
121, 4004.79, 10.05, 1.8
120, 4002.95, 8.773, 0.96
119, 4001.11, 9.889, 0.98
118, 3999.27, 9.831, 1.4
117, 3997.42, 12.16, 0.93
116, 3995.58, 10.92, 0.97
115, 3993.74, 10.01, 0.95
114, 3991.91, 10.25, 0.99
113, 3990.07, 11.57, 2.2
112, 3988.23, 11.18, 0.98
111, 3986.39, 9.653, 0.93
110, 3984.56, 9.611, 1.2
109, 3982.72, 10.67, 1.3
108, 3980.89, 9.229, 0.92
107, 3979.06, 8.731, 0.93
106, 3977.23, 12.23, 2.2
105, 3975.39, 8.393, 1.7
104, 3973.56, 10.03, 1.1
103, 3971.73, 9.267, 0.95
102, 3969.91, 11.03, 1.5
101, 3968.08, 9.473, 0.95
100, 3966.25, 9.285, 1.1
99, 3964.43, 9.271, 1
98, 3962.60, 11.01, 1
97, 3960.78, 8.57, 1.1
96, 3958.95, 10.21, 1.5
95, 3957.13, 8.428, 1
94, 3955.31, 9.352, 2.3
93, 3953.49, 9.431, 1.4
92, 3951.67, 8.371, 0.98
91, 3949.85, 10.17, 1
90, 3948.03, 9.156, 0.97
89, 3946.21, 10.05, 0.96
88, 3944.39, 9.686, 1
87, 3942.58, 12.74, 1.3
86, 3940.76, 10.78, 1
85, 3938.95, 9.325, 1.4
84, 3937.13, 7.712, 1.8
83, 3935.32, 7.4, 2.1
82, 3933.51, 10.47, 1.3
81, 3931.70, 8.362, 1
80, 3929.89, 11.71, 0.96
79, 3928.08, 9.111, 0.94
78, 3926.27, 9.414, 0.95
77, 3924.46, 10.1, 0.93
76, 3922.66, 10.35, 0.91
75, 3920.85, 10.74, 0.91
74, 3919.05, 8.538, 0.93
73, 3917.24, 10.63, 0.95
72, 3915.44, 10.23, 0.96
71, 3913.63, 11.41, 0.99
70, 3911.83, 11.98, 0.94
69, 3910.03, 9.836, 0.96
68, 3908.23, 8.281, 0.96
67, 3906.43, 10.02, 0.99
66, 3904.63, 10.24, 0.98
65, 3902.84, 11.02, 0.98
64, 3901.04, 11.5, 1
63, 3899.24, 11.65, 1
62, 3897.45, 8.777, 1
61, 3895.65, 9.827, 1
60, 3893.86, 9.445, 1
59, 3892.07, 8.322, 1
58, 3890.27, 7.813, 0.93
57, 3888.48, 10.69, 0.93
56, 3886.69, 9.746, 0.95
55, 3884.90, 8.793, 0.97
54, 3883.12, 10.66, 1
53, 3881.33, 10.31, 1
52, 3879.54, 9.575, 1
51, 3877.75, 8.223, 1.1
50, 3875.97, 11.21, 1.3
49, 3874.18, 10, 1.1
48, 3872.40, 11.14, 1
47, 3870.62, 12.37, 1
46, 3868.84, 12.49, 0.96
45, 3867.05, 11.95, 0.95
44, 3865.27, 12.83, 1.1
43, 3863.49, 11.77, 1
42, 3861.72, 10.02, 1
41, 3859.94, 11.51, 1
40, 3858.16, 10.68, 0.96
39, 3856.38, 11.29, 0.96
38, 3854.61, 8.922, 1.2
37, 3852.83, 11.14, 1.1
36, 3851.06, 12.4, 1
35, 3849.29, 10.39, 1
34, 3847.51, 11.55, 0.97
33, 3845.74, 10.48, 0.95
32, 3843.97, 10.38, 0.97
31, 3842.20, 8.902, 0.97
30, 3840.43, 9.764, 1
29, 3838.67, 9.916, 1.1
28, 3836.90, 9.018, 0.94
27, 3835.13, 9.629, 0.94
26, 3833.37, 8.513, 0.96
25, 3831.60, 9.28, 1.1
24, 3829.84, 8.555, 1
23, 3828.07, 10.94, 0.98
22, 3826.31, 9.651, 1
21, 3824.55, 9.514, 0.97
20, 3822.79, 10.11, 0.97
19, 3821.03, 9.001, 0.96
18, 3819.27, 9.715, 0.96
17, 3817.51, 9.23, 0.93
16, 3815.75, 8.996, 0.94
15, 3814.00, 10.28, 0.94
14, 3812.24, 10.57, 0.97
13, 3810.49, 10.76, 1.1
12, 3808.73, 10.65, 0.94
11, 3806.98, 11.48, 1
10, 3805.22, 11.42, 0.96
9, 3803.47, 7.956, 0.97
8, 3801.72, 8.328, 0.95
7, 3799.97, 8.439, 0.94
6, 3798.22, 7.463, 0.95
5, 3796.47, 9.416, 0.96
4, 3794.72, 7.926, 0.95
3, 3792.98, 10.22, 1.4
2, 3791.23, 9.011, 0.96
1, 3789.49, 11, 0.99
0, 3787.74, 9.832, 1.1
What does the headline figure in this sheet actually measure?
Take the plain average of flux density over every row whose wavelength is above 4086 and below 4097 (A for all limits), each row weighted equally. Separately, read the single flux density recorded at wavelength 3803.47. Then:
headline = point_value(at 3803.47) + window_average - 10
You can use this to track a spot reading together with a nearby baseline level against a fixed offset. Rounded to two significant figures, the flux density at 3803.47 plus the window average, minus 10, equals 8.4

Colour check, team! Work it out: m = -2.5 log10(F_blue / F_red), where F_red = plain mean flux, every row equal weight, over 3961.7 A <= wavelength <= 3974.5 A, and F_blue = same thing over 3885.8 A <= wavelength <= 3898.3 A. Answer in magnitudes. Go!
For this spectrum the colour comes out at 0.08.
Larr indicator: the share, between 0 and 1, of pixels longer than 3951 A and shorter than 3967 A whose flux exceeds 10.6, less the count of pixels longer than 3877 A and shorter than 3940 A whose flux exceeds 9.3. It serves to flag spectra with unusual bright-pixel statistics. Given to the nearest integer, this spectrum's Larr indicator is -24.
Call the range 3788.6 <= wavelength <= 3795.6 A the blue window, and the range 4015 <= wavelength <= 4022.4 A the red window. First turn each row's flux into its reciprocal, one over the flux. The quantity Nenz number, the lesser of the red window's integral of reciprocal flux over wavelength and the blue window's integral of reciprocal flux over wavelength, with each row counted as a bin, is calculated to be 0.69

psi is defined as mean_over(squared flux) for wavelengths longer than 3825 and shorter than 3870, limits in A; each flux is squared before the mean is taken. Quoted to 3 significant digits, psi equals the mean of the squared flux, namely 111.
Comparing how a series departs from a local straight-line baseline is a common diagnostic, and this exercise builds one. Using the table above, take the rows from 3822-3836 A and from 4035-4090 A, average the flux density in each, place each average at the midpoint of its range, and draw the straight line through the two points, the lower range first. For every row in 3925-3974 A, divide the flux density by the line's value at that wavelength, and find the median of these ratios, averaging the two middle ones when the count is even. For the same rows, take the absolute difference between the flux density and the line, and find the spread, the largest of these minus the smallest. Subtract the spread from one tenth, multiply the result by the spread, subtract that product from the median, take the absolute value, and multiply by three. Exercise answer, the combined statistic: 26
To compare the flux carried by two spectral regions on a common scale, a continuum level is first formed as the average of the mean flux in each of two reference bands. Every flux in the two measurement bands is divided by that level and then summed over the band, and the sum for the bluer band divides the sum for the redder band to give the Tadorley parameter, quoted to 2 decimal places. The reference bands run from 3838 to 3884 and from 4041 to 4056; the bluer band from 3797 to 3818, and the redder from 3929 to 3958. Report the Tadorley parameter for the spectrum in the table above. 1.33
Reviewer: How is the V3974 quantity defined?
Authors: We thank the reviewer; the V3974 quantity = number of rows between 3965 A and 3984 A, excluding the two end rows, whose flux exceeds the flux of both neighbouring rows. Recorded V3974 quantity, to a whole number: 3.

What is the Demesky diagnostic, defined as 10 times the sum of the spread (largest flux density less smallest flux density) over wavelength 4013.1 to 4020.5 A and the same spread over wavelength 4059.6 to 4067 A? 84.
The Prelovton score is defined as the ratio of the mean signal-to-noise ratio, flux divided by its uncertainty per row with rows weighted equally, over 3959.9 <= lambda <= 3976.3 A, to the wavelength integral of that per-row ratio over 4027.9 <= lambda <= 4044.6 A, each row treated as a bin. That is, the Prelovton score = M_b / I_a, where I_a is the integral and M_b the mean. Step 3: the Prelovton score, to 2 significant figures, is 0.051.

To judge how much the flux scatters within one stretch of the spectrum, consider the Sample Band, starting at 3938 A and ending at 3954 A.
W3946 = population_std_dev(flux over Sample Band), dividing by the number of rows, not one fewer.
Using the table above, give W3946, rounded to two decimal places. 1.17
